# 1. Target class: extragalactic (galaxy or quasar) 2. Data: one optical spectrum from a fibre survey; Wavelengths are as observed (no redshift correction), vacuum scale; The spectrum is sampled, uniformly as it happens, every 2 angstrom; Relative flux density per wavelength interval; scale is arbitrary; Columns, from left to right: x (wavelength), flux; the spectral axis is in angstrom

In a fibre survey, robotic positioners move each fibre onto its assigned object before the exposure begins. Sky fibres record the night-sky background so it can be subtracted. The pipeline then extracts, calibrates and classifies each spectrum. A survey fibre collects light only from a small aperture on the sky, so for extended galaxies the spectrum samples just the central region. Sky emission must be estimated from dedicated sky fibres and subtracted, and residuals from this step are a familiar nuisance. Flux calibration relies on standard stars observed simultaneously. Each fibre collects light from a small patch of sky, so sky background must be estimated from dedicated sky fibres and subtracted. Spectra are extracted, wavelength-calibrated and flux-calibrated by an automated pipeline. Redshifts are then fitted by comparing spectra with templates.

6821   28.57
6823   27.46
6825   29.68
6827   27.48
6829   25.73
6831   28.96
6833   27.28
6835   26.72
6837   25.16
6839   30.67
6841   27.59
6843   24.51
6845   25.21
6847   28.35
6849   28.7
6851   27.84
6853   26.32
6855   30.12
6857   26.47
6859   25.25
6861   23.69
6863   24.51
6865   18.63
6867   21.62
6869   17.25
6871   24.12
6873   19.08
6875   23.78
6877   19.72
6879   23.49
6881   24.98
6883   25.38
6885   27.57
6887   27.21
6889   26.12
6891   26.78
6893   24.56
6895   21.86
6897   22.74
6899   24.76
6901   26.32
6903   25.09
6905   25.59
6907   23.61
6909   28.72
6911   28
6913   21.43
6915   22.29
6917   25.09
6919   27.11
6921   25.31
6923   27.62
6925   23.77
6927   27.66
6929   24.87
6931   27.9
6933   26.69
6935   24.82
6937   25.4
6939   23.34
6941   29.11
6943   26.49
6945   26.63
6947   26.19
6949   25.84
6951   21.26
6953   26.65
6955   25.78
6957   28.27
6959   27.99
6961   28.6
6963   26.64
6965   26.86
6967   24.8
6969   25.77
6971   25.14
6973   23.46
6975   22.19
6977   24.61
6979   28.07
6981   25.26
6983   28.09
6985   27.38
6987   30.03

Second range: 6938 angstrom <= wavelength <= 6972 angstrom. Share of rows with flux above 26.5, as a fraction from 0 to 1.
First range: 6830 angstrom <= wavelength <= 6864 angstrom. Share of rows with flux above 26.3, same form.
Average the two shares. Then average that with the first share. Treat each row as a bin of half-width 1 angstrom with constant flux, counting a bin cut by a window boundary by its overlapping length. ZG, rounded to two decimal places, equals 0.60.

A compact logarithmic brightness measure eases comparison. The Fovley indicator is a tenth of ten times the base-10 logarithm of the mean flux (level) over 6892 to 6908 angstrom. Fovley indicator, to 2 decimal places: 1.39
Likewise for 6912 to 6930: 1.40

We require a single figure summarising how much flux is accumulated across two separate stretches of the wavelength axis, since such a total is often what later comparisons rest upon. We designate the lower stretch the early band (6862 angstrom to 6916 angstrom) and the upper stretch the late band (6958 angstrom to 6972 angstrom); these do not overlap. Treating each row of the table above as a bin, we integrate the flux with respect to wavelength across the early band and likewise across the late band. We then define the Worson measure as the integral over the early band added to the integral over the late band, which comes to 1662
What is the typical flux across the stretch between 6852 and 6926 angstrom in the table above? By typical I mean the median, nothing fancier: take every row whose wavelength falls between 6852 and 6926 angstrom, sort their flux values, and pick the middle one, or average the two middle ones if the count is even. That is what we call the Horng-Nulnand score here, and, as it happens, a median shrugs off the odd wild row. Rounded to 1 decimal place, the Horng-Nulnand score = 25.0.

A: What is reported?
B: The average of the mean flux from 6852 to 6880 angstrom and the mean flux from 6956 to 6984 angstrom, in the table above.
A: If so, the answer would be 24.6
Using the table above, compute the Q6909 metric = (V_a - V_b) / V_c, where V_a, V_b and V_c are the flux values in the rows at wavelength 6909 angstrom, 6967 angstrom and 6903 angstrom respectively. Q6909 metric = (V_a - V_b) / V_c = 0.16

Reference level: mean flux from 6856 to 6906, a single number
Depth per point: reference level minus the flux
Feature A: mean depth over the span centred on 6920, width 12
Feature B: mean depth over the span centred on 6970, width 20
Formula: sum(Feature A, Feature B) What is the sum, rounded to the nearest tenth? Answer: -3.1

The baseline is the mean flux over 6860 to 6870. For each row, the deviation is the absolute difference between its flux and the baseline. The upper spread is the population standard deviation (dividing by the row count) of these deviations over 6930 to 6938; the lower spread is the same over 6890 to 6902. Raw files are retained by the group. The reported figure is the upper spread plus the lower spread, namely 3.0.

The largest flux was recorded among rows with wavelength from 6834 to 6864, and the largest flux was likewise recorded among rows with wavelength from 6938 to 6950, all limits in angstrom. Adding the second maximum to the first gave 59.8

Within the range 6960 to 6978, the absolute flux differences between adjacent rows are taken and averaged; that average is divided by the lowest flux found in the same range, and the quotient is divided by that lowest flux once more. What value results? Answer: 0.0028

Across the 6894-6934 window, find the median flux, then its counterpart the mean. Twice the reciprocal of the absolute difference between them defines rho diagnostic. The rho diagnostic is 16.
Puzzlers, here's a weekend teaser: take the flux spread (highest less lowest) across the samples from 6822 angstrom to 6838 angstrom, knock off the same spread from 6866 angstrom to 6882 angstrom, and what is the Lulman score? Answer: -3.2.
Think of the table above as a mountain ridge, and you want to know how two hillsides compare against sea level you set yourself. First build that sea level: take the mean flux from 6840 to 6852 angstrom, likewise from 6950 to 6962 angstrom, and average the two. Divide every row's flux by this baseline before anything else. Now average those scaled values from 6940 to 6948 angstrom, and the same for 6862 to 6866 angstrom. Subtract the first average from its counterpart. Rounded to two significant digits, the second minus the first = -0.21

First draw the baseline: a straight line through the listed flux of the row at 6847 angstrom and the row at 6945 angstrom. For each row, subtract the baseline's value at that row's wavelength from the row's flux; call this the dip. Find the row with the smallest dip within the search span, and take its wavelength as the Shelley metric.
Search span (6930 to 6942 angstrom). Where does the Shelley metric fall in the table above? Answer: 6939 angstrom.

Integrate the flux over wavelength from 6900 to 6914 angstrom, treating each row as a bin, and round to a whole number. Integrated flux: 358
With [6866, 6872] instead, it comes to 126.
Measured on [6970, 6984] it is 354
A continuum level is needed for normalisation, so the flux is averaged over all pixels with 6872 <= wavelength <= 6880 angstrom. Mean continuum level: 21.5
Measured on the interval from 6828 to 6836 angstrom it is 27.2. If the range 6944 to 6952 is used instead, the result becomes 25.0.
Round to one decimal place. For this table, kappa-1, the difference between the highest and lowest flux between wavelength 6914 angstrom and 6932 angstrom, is 5.6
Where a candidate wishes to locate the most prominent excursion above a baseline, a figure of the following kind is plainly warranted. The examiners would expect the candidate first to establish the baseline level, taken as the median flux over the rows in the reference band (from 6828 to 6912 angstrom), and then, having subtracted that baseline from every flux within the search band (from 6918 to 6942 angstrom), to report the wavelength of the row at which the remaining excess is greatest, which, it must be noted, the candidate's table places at 6941 angstrom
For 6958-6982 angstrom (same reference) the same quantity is 6961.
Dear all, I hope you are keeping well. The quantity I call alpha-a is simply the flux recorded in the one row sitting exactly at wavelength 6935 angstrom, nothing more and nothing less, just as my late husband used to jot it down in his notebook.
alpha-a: 24.82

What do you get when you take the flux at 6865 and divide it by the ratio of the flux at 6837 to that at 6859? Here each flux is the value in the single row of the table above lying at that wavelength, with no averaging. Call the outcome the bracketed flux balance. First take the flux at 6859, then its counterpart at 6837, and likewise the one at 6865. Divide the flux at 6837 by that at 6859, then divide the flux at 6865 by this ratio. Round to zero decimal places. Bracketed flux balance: 19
